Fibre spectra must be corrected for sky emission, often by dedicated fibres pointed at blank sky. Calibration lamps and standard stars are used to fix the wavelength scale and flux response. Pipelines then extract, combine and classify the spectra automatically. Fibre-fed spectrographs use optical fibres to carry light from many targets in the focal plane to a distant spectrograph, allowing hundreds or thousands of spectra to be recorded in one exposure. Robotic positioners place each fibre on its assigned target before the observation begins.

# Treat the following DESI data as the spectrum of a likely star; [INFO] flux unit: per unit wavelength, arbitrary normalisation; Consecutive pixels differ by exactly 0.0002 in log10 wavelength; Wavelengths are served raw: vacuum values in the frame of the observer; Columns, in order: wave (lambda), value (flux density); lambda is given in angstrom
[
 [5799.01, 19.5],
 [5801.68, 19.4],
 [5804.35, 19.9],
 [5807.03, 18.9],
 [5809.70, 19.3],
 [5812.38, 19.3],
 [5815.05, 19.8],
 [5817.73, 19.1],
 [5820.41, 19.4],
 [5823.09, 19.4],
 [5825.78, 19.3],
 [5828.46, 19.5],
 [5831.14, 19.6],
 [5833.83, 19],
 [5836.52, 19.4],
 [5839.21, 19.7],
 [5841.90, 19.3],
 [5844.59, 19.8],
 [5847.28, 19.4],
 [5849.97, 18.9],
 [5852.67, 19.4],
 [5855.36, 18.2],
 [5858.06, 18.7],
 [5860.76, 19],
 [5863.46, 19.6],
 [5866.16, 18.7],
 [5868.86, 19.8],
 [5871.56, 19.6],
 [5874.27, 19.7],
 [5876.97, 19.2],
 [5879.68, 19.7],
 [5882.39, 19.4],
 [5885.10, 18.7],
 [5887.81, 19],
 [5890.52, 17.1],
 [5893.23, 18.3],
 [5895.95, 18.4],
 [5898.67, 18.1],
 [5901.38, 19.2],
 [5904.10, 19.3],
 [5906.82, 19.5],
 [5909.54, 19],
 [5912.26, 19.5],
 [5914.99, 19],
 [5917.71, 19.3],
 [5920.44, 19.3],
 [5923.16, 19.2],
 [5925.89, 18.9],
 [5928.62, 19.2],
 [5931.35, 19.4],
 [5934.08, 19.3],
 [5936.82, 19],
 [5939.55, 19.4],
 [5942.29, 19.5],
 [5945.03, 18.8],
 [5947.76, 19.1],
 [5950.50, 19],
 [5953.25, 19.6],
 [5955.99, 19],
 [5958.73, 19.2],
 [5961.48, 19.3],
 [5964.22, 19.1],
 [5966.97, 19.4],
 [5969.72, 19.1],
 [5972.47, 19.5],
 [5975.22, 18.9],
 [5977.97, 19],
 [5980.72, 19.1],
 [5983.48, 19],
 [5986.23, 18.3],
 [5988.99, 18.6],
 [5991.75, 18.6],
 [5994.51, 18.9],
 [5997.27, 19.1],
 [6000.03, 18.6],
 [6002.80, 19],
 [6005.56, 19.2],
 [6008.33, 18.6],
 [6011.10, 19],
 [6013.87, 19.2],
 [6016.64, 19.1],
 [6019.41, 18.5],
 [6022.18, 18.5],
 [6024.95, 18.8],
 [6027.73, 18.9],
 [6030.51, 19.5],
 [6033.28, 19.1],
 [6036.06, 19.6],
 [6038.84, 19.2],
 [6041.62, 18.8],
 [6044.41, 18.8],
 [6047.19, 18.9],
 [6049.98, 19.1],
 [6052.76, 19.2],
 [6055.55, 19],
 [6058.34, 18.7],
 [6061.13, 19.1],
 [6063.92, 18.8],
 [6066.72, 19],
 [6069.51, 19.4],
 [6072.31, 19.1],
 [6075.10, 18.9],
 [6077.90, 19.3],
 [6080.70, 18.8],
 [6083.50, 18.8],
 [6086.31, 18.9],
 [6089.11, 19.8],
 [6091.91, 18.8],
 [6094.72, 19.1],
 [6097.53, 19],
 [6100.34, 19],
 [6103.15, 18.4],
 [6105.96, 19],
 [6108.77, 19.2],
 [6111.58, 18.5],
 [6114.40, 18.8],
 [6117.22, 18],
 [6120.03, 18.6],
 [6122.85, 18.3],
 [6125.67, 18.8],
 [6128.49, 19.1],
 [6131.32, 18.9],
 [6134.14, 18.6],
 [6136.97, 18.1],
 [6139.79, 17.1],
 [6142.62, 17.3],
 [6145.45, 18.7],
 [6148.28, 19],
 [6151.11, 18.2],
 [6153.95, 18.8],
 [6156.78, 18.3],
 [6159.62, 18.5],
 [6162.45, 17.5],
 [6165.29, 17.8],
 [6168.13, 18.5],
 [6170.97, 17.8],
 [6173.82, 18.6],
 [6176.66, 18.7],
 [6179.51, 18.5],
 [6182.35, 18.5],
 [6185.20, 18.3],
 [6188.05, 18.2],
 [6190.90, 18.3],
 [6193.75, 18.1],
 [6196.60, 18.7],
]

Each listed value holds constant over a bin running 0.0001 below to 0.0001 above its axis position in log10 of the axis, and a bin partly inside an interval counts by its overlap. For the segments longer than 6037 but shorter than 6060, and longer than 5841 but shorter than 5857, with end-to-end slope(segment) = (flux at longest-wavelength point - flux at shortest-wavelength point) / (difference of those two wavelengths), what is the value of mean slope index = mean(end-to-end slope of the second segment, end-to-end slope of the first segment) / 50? -0.0011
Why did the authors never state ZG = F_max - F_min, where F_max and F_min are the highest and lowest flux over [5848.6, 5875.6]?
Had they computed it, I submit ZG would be 1.6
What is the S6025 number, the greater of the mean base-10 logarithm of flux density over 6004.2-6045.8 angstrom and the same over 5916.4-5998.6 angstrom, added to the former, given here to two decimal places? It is 2.56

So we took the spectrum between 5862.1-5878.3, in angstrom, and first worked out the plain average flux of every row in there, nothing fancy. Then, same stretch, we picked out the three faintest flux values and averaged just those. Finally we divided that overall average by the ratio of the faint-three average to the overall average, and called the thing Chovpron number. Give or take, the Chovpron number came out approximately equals 19.7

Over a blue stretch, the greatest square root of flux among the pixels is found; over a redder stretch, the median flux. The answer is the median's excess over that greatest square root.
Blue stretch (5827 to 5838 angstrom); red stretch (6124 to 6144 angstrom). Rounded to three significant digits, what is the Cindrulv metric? 14.2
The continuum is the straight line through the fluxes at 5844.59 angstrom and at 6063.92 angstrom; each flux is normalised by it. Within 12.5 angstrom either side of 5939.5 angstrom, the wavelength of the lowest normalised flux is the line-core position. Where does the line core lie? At 5945.03 angstrom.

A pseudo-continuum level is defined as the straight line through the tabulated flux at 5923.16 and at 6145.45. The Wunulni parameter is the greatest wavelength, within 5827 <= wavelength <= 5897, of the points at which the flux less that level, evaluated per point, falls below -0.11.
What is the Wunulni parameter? 5895.95 angstrom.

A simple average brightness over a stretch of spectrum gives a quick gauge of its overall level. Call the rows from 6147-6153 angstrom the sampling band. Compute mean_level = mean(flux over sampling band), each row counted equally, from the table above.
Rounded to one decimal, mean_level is 18.6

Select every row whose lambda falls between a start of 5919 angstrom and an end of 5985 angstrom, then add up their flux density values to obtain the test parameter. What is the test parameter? 460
